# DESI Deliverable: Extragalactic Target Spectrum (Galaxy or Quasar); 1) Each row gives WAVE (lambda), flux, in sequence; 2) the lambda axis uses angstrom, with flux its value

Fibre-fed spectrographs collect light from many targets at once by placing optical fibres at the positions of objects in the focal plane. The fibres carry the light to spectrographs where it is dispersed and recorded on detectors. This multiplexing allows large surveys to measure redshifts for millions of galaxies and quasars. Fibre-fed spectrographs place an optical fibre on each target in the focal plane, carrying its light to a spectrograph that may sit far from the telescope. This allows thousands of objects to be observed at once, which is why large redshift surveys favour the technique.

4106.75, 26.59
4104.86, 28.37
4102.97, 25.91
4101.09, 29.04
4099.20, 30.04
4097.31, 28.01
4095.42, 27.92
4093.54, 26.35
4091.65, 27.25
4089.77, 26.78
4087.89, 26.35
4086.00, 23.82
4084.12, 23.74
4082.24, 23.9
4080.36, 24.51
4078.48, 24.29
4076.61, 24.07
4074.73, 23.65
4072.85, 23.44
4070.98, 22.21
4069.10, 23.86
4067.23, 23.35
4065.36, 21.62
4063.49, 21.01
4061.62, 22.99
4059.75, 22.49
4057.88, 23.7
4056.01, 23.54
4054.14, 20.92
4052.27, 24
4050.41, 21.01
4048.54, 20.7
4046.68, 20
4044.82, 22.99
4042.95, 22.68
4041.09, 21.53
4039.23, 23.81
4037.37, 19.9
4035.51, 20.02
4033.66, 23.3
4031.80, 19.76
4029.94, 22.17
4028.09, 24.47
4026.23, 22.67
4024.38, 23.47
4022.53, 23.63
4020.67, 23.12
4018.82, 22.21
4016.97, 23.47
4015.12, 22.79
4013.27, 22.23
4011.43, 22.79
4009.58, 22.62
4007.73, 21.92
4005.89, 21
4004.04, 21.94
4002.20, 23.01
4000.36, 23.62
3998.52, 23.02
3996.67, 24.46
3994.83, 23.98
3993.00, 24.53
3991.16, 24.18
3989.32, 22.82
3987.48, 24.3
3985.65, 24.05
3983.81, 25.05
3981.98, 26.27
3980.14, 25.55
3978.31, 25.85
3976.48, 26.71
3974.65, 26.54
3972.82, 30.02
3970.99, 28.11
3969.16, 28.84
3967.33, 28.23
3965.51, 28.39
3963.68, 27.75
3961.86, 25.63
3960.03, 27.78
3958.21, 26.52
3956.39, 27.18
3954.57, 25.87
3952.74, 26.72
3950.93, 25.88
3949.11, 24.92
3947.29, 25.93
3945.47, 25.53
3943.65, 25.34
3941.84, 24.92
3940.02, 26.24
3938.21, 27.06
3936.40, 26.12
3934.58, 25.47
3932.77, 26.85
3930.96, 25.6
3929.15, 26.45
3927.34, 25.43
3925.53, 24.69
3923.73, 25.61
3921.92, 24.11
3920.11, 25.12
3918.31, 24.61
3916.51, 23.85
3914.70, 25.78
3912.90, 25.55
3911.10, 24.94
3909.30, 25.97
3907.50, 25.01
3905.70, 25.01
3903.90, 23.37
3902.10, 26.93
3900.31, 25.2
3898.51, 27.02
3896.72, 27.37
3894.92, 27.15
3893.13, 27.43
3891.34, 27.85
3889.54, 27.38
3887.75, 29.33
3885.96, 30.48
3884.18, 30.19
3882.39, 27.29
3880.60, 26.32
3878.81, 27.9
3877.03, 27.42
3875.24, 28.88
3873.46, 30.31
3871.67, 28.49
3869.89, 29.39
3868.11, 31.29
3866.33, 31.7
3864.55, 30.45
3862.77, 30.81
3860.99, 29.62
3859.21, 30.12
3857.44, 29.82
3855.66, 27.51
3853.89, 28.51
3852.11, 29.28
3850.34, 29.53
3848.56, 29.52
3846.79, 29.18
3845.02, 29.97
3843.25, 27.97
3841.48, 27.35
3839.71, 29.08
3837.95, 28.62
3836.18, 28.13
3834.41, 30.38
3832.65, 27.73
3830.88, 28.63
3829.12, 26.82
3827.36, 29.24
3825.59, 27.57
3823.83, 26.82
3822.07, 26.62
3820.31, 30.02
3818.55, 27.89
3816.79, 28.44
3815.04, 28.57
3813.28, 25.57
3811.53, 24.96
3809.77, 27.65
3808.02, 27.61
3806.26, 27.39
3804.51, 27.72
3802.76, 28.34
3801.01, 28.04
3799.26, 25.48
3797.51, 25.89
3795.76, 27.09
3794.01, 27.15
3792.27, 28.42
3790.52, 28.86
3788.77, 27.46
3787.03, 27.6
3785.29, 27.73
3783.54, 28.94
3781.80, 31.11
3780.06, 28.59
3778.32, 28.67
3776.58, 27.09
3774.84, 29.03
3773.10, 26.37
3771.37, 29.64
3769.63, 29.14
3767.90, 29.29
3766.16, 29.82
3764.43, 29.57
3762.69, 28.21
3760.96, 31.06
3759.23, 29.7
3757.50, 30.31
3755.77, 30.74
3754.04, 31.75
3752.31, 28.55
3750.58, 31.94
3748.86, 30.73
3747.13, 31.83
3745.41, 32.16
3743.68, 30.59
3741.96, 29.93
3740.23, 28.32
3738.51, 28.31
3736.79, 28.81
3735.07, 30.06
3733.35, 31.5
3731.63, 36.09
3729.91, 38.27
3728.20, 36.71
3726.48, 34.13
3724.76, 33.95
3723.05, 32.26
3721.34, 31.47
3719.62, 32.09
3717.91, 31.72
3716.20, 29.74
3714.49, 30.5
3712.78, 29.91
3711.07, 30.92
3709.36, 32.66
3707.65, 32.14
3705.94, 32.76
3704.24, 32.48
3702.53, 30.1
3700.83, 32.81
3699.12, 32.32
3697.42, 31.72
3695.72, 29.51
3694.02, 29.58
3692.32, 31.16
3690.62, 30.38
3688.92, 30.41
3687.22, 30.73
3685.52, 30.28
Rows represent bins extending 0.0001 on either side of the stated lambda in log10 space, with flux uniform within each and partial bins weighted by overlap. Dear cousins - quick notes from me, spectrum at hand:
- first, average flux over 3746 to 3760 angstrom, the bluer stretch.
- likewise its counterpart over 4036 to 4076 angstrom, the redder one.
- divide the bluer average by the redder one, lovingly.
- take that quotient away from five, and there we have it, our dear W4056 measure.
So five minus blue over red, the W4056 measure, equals 3.6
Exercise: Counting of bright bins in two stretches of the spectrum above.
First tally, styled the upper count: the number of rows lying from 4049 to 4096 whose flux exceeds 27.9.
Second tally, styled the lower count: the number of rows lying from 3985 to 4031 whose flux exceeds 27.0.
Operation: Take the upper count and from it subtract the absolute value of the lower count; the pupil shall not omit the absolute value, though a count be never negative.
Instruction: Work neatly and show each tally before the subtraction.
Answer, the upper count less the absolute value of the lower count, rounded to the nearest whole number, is 1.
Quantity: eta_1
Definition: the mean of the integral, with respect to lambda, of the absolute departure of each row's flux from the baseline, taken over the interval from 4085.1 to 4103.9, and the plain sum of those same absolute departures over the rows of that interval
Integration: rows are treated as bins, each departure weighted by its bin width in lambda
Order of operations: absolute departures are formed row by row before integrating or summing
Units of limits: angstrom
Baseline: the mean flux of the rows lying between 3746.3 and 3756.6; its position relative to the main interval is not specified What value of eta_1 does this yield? 54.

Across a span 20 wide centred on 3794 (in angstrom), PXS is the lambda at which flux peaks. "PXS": 3790.52 angstrom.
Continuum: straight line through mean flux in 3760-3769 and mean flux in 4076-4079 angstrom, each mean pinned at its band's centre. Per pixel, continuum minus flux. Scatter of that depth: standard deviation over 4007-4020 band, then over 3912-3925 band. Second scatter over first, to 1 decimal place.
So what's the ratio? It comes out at 1.4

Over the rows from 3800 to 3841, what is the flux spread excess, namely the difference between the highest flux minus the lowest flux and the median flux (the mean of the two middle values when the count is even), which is -22.5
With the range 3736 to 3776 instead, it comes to -23.9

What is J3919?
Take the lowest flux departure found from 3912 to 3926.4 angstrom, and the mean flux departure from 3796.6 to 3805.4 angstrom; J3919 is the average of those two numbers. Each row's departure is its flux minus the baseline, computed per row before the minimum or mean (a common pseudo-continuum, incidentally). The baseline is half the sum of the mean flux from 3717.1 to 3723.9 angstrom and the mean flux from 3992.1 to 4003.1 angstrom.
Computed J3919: -2.4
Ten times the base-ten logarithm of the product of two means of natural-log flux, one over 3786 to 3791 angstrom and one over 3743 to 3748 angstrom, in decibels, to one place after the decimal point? 10.6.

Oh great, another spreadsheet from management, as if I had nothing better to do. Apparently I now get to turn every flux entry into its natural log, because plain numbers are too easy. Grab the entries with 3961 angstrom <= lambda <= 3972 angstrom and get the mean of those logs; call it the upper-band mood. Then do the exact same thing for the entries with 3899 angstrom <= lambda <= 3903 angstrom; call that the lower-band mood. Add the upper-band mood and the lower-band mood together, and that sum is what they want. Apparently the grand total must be 6.59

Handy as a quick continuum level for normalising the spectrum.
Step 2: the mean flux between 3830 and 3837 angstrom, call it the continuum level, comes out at 28.7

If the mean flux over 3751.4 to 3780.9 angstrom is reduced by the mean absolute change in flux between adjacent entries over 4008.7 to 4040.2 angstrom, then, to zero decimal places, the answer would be 28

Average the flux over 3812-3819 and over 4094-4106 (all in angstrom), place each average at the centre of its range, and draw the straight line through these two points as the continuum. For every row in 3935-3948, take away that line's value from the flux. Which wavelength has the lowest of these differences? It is 3941.84 angstrom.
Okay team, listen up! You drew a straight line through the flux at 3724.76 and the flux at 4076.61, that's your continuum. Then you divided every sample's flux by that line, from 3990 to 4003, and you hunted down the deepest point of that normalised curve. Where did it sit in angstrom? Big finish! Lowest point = 3998.52 angstrom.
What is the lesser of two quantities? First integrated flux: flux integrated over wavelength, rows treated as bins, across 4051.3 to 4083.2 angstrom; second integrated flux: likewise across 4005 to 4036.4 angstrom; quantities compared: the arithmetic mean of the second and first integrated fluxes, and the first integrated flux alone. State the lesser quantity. 722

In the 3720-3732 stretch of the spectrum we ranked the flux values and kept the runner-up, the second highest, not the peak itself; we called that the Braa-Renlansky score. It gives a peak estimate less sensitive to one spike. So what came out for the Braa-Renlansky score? 36.71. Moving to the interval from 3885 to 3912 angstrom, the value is 29.33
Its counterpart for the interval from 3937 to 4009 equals 28.84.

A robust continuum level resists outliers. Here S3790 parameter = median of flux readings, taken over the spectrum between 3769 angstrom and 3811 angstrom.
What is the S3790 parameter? 27.7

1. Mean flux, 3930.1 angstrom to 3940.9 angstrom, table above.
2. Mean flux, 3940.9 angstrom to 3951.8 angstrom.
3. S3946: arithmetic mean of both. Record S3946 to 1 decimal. 25.8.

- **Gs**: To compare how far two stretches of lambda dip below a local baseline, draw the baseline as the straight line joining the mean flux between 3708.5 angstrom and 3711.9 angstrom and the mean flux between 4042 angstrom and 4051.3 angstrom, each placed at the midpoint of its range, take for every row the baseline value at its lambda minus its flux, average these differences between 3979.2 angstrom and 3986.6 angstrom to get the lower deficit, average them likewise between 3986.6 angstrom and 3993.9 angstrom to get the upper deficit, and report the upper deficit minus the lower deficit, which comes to 1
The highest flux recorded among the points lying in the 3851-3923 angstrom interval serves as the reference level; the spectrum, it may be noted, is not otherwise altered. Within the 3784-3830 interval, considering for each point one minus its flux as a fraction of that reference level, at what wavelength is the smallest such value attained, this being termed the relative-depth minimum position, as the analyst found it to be 3820.31 angstrom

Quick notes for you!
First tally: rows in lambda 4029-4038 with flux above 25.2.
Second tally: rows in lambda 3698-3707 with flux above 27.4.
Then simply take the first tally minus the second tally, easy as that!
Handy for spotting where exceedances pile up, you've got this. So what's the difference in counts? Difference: -5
